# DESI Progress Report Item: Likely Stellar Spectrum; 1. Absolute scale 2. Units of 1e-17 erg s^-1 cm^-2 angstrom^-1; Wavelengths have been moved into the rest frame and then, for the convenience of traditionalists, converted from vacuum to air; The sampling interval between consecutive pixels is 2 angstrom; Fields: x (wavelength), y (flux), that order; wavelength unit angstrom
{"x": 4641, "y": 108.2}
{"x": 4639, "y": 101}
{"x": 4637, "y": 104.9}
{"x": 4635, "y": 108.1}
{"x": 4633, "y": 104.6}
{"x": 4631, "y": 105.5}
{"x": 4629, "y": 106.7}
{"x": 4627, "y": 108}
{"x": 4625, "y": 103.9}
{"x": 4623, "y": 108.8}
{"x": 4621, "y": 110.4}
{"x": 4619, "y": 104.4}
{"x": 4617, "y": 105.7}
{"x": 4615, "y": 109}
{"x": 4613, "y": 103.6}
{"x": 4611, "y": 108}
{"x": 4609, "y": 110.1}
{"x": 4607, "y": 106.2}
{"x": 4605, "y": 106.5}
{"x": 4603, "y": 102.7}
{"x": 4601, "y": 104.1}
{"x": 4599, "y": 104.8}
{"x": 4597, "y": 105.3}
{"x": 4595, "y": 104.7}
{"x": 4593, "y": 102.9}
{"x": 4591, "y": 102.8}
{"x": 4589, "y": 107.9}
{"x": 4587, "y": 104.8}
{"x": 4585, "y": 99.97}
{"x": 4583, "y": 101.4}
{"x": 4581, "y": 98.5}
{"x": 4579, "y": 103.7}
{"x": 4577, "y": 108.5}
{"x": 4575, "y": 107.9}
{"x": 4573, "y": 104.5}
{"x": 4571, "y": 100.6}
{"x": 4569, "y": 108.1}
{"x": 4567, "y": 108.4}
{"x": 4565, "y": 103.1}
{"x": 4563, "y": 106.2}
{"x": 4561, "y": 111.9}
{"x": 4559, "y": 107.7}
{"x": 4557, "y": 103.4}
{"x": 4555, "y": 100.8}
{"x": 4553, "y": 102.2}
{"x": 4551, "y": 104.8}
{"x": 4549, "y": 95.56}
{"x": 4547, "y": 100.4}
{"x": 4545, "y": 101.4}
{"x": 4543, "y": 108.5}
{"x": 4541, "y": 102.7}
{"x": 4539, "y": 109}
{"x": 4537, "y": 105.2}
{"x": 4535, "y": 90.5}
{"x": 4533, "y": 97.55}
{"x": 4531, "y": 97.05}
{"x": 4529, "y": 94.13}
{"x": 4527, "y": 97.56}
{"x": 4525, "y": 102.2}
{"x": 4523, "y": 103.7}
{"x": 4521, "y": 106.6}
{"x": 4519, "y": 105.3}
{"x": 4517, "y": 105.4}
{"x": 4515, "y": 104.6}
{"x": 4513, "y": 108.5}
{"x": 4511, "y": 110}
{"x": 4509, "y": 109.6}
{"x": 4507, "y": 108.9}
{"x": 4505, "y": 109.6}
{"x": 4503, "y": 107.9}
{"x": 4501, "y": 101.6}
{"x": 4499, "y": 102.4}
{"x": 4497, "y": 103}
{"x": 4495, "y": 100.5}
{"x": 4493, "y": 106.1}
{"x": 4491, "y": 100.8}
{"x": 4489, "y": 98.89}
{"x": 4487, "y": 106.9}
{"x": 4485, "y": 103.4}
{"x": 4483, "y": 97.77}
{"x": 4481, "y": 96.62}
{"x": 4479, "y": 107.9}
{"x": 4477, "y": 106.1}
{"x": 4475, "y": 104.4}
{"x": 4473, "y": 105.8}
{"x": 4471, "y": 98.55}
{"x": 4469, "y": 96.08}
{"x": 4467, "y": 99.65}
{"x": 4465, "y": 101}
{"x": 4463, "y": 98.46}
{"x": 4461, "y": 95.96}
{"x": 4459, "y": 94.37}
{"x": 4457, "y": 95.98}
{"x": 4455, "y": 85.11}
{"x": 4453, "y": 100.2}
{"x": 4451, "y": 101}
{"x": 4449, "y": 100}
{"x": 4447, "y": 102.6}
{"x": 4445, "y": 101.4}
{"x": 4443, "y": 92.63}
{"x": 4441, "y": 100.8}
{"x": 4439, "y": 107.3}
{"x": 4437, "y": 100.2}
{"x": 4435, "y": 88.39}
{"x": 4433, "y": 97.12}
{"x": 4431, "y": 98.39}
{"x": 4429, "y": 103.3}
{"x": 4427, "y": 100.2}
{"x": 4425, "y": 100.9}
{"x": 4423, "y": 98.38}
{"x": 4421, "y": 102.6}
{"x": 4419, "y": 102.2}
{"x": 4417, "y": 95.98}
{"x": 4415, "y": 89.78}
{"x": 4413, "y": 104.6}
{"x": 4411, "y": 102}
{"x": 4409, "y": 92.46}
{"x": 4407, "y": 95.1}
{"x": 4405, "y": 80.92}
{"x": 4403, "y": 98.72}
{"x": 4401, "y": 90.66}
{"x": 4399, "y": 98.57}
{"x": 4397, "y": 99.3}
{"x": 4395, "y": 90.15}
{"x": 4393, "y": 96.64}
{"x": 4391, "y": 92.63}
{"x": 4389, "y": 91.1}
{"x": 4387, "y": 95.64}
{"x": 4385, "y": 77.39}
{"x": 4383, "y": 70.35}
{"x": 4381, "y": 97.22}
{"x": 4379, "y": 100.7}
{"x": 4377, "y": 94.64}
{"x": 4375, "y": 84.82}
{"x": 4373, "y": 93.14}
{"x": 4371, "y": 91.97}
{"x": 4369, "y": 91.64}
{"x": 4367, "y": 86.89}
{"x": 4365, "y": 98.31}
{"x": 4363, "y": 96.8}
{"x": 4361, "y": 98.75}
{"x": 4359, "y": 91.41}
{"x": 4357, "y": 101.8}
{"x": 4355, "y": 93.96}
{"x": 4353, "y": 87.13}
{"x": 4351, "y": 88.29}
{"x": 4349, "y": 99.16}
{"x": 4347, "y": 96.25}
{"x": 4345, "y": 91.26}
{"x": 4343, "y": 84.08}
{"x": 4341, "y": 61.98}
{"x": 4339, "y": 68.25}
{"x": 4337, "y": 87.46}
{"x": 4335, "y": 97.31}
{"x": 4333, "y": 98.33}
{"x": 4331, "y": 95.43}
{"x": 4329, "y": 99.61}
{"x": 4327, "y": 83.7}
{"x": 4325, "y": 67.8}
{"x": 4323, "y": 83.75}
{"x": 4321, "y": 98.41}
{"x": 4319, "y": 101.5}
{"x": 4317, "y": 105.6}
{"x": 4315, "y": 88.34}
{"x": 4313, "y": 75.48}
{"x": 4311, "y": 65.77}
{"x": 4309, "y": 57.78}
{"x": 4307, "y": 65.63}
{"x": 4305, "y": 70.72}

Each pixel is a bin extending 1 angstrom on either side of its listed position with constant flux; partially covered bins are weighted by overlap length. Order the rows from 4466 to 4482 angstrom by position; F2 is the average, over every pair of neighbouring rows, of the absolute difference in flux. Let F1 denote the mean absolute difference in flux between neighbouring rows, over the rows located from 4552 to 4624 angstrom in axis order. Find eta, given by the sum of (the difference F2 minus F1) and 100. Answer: 101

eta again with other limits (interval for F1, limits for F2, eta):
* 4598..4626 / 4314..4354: 106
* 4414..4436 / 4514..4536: 99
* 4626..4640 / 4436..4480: 102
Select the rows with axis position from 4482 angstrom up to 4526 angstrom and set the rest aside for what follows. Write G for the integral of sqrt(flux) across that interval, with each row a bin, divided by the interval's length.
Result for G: 10.2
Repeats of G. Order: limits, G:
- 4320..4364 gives 9.4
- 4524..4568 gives 10.1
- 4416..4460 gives 9.9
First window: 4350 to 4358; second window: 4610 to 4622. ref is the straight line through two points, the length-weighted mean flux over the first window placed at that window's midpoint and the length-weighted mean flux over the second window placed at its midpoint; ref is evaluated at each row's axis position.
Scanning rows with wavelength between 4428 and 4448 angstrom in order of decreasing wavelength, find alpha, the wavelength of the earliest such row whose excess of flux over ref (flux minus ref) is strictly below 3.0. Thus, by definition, 4443 angstrom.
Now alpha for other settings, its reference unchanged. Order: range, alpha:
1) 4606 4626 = 4625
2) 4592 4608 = 4607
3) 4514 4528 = 4527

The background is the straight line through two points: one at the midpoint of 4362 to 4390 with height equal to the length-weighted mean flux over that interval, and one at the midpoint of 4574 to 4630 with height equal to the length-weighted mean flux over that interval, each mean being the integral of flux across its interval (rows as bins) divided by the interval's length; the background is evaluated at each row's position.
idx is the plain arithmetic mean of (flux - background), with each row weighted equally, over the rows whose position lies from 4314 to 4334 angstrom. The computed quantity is 5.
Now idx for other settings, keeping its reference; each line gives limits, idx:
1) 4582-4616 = 0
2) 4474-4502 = 5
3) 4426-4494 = 4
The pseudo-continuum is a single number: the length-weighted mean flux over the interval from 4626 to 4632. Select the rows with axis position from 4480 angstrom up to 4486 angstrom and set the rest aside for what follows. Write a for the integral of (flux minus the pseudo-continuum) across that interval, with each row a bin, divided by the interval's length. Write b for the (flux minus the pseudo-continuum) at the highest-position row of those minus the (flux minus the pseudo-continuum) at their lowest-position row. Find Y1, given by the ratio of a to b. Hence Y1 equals -1.1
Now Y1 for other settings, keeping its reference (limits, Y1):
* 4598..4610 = -0.2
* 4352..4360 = -3.1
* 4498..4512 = 0.1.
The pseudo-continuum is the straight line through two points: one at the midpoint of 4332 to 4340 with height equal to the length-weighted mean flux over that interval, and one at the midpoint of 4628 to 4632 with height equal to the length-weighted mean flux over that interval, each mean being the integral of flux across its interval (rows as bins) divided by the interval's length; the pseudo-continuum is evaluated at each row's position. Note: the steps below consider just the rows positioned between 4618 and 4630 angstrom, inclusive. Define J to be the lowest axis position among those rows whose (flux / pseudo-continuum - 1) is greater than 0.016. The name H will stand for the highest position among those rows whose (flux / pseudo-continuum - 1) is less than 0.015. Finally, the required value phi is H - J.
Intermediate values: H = 4629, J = 4621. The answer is 8 angstrom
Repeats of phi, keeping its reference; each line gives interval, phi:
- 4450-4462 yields 10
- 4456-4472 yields 6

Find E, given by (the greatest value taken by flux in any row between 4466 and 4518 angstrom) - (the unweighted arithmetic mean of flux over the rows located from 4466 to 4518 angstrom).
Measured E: 6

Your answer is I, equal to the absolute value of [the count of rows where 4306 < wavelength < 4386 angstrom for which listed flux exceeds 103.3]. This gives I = 1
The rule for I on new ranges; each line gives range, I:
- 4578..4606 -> 8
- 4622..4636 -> 7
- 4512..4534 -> 6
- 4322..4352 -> 0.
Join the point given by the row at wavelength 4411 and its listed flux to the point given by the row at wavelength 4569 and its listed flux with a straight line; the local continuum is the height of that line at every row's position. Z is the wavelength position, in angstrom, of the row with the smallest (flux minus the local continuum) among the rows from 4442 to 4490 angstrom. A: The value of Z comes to 4455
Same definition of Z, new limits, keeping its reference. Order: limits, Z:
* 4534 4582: 4535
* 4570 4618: 4581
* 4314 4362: 4341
